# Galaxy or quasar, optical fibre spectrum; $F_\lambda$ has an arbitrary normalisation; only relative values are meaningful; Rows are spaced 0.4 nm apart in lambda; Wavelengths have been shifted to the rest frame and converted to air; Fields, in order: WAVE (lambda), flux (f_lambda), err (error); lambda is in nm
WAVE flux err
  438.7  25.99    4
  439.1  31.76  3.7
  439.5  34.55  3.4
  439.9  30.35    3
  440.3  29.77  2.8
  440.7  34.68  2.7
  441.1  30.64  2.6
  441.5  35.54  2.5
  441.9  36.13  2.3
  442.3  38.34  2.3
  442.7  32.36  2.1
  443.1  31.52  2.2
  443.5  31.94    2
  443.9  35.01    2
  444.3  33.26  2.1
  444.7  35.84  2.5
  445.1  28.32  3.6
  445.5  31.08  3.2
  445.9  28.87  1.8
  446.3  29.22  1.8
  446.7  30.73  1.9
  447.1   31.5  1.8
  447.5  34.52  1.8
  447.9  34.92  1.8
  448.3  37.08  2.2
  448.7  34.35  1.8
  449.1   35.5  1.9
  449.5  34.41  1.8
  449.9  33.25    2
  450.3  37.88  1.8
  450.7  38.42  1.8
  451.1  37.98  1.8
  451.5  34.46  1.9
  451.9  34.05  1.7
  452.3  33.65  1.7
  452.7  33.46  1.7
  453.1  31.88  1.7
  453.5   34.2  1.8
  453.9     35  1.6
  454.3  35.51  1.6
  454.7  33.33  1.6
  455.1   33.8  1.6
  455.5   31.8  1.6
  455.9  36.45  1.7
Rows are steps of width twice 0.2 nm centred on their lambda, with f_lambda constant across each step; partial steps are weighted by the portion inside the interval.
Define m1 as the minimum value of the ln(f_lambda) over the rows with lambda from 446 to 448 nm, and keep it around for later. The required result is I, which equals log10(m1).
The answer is 0.528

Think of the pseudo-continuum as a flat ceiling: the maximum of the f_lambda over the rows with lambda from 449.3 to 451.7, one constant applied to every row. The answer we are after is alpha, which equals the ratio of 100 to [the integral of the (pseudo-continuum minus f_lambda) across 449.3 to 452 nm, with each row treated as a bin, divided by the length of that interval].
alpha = 38.8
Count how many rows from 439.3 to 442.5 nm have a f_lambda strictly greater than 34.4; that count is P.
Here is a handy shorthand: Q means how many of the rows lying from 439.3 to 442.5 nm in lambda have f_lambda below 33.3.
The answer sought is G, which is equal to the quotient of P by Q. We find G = 1.7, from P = 5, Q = 3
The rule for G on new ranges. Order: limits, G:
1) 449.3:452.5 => 5.0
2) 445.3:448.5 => 0.6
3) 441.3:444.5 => 1.0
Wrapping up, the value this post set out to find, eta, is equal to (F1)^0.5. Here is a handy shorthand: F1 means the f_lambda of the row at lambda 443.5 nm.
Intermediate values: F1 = 31.94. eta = 5.7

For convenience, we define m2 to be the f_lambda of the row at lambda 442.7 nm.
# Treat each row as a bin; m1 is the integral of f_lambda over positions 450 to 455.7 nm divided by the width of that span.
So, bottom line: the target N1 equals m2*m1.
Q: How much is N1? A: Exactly 1121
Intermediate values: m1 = 34.6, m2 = 32.36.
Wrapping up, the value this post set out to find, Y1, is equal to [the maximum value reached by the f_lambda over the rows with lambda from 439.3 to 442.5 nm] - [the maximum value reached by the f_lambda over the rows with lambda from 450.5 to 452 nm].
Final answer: -0.1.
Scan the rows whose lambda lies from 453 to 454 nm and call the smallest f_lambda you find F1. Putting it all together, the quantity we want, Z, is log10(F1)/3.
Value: 0.501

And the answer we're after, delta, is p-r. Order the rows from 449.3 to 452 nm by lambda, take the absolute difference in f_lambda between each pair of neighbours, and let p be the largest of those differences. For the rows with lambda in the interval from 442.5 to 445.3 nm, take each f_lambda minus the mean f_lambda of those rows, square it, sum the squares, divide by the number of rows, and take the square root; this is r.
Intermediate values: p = 4.6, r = 2.3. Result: 2.3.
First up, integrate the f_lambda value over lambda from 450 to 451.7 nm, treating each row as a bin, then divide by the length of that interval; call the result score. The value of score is 37.0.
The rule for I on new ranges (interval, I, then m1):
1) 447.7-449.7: 0.549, 3.54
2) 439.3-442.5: 0.531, 3.39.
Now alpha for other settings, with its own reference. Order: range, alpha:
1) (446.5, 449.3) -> 23.1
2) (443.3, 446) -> 16.0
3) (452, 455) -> 22.0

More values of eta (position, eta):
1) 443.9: 5.9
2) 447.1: 5.6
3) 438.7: 5.1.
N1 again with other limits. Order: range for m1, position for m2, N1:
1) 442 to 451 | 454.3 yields 1194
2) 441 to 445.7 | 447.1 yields 1052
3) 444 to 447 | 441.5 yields 1109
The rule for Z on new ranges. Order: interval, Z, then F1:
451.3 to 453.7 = 0.501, 31.88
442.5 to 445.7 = 0.484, 28.32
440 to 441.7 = 0.491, 29.77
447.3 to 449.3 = 0.512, 34.35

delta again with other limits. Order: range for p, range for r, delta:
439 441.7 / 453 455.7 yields 3.6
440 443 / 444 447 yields 3.5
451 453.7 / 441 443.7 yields 0.9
